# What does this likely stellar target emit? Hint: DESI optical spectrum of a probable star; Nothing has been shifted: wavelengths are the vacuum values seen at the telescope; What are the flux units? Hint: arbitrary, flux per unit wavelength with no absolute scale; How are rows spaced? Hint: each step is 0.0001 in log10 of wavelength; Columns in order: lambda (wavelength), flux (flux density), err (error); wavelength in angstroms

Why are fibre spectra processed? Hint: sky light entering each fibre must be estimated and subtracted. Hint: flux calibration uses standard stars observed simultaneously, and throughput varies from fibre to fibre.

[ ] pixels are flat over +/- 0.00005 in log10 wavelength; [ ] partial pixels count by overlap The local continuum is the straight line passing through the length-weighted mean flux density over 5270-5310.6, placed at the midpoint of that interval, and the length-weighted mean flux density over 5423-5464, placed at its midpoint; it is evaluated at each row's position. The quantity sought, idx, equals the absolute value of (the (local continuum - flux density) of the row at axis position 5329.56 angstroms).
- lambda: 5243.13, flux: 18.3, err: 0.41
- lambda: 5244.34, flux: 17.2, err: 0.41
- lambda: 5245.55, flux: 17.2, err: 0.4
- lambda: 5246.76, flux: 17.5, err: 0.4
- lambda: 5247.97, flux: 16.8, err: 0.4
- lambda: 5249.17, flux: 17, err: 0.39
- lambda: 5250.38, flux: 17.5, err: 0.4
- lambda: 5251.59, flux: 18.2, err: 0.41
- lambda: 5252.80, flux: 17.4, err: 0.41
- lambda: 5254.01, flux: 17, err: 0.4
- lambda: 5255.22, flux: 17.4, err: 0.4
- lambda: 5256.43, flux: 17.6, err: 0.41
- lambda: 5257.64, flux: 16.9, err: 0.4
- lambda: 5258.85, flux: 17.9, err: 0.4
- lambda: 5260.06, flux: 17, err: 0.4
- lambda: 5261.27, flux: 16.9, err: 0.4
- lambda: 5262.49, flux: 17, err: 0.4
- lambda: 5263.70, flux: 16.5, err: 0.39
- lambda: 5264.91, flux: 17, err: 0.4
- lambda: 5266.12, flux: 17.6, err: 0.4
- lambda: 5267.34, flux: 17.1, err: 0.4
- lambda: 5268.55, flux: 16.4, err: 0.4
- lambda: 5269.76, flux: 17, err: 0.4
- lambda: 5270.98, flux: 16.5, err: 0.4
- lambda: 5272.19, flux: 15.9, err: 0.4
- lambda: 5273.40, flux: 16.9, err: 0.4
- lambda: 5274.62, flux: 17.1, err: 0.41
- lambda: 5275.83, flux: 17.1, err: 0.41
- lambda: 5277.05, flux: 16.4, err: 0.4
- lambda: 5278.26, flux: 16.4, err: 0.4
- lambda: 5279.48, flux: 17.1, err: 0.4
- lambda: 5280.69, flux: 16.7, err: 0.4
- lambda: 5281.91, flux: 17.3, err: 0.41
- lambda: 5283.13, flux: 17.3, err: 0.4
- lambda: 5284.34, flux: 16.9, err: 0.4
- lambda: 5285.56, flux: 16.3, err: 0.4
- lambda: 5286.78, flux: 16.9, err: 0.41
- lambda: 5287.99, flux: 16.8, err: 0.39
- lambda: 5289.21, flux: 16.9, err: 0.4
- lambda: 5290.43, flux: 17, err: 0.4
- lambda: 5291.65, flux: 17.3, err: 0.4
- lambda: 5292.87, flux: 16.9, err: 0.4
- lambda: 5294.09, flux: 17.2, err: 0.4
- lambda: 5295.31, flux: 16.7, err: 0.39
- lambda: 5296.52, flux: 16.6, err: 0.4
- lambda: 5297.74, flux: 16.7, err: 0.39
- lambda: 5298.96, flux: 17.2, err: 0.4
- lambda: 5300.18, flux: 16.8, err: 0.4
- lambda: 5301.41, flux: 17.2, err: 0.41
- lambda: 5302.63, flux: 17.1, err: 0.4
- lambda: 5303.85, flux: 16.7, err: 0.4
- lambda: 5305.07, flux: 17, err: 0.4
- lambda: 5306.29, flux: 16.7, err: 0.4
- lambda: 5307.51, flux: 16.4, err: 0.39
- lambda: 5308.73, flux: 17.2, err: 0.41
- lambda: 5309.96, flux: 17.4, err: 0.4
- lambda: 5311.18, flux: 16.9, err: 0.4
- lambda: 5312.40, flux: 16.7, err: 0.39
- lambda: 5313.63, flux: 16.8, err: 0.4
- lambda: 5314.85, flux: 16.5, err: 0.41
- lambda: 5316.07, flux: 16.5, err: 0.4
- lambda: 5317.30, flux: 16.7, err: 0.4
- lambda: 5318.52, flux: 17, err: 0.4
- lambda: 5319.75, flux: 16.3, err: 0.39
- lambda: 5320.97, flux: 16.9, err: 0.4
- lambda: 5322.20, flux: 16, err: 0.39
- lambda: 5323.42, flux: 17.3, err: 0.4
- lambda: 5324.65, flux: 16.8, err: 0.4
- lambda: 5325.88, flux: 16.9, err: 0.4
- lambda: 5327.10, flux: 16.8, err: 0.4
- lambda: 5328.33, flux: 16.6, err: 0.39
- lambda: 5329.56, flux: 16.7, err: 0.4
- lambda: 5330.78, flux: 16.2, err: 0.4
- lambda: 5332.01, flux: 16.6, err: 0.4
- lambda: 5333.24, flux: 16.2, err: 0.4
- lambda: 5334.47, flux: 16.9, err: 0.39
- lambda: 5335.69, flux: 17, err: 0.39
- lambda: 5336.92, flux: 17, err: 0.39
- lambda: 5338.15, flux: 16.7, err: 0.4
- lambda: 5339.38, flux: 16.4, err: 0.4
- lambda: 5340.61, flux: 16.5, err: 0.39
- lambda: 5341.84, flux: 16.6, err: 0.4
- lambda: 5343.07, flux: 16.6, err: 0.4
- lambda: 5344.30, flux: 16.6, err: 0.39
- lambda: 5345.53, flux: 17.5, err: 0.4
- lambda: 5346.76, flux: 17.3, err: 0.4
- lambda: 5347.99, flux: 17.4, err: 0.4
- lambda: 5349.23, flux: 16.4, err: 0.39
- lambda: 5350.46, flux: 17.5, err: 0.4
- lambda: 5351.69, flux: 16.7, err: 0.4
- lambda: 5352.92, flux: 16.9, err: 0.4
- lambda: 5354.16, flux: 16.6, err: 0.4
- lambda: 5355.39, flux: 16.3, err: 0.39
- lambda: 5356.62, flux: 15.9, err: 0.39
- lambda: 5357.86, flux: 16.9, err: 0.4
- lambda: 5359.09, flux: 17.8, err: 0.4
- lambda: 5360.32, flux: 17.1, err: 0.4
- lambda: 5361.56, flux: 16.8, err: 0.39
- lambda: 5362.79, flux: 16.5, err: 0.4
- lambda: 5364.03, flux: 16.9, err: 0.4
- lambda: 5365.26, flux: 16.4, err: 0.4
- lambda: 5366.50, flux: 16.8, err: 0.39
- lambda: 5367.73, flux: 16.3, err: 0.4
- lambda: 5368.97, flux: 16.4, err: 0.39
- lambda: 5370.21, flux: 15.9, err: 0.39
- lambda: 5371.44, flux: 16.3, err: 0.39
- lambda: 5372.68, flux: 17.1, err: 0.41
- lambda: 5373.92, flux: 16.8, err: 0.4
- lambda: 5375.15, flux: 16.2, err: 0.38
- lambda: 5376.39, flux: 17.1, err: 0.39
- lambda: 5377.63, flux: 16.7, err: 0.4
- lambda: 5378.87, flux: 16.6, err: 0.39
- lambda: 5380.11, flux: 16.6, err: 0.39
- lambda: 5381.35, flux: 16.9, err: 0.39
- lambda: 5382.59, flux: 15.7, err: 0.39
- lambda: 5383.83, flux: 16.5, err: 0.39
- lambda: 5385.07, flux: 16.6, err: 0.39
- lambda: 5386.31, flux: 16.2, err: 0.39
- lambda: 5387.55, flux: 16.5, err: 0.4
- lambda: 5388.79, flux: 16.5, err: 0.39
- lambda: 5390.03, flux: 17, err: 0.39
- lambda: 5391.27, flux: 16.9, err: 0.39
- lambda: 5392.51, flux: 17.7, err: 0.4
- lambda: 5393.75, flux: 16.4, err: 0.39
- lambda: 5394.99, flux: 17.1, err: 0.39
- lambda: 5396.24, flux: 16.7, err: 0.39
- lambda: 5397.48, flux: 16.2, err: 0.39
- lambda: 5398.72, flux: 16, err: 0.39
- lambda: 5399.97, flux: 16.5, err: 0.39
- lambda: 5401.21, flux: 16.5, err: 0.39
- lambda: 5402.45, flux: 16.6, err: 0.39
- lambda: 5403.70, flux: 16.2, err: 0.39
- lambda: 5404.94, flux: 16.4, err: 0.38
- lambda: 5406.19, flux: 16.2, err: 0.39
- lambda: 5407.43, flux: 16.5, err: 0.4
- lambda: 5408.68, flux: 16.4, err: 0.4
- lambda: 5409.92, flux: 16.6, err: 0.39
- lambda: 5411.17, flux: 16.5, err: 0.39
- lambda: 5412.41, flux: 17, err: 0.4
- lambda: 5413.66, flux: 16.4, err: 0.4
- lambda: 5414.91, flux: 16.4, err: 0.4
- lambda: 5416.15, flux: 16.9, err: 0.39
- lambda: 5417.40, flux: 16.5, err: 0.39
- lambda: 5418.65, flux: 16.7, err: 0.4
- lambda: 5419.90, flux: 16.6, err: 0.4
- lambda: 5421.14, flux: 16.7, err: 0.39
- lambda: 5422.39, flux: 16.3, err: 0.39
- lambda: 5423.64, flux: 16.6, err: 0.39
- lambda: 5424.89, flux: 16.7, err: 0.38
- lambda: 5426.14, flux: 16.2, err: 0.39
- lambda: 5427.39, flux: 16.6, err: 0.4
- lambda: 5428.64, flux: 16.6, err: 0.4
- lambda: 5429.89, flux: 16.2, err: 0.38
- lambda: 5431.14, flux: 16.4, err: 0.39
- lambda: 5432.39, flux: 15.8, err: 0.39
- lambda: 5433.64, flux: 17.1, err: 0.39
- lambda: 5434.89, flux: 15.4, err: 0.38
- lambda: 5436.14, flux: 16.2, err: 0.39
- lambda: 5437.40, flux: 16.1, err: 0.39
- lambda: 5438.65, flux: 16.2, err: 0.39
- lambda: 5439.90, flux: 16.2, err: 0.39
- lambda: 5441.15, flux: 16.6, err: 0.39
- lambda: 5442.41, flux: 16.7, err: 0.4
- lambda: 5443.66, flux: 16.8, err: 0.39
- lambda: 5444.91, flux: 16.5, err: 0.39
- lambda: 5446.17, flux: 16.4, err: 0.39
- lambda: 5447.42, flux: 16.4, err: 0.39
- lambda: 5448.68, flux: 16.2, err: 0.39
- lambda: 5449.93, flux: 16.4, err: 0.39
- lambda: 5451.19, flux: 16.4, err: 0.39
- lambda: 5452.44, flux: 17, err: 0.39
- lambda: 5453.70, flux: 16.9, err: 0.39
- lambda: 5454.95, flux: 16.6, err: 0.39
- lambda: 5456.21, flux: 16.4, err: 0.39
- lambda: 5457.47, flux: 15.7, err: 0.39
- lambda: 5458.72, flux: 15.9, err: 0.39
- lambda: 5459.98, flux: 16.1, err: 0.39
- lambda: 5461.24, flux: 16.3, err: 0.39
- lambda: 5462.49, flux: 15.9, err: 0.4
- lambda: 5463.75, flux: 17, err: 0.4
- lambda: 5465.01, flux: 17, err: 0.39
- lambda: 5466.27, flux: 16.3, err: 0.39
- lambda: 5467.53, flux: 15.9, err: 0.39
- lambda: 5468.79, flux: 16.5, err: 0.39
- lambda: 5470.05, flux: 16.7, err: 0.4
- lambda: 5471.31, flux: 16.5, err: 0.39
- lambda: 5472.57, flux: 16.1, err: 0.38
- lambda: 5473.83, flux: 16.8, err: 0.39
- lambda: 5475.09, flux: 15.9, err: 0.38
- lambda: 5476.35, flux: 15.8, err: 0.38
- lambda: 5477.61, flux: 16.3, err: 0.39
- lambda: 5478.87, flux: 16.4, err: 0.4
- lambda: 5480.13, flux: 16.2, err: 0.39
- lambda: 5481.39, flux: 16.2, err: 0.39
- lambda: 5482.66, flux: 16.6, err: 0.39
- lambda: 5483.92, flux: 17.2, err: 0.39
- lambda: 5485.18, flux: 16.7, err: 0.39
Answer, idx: 0.04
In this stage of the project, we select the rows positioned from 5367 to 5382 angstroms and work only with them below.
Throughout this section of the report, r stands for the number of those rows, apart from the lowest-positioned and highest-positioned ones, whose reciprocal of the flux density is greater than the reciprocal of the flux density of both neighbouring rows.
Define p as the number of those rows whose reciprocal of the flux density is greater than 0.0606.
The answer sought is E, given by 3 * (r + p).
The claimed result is 21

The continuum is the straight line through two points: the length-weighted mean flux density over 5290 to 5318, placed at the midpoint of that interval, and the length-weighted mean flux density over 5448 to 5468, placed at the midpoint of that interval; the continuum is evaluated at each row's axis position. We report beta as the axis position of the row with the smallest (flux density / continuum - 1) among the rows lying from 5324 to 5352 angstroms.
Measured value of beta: 5330.78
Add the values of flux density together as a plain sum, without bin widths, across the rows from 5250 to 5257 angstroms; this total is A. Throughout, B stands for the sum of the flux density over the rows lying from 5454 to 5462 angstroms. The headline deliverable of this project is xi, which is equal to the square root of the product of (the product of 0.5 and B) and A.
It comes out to 71.4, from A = 105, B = 97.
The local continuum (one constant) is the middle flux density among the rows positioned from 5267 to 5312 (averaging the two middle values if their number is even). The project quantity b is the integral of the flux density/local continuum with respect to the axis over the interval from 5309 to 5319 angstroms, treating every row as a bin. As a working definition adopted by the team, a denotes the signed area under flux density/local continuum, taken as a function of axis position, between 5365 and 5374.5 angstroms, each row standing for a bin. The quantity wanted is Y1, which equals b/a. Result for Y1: 1.07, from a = 9.3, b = 9.95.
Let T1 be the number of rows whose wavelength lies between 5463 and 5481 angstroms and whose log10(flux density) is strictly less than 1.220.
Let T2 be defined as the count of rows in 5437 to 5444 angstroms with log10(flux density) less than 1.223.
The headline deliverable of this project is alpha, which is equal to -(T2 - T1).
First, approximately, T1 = 10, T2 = 5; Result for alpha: 5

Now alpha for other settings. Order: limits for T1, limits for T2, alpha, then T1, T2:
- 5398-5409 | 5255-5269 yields 6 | 8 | 2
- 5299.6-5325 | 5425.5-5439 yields -5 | 5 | 10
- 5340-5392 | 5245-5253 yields 16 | 16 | 0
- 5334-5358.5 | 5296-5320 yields -5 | 5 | 10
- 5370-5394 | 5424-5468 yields -20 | 9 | 29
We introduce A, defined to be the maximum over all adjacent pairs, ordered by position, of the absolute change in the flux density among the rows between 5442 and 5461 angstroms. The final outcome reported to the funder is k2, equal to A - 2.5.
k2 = -1.8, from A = 0.70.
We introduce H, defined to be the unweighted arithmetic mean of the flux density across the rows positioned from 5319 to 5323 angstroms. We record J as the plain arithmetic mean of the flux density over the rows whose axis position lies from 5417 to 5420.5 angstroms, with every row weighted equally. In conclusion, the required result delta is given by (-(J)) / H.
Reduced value -1.012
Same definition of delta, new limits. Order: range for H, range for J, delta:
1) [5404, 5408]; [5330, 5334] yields -0.998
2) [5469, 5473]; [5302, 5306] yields -1.030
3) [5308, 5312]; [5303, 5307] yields -0.979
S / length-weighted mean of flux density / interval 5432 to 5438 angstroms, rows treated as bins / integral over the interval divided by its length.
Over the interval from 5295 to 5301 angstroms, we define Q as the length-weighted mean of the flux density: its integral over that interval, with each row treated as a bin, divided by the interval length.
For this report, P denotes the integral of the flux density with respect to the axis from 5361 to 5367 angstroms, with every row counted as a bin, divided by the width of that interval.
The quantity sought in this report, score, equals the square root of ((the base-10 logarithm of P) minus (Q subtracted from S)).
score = 1.39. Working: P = 16.7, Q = 16.8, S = 16.12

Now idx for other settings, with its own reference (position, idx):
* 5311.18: 0.10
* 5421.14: 0.26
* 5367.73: 0.32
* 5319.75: 0.47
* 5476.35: 0.47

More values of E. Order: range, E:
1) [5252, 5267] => 15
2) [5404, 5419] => 36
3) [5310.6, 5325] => 21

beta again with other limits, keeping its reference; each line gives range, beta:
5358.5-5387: 5382.59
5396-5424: 5398.72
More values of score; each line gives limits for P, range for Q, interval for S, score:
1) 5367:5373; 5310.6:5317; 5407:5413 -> 1.13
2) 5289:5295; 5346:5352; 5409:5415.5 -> 1.32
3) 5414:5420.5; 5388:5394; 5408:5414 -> 1.25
